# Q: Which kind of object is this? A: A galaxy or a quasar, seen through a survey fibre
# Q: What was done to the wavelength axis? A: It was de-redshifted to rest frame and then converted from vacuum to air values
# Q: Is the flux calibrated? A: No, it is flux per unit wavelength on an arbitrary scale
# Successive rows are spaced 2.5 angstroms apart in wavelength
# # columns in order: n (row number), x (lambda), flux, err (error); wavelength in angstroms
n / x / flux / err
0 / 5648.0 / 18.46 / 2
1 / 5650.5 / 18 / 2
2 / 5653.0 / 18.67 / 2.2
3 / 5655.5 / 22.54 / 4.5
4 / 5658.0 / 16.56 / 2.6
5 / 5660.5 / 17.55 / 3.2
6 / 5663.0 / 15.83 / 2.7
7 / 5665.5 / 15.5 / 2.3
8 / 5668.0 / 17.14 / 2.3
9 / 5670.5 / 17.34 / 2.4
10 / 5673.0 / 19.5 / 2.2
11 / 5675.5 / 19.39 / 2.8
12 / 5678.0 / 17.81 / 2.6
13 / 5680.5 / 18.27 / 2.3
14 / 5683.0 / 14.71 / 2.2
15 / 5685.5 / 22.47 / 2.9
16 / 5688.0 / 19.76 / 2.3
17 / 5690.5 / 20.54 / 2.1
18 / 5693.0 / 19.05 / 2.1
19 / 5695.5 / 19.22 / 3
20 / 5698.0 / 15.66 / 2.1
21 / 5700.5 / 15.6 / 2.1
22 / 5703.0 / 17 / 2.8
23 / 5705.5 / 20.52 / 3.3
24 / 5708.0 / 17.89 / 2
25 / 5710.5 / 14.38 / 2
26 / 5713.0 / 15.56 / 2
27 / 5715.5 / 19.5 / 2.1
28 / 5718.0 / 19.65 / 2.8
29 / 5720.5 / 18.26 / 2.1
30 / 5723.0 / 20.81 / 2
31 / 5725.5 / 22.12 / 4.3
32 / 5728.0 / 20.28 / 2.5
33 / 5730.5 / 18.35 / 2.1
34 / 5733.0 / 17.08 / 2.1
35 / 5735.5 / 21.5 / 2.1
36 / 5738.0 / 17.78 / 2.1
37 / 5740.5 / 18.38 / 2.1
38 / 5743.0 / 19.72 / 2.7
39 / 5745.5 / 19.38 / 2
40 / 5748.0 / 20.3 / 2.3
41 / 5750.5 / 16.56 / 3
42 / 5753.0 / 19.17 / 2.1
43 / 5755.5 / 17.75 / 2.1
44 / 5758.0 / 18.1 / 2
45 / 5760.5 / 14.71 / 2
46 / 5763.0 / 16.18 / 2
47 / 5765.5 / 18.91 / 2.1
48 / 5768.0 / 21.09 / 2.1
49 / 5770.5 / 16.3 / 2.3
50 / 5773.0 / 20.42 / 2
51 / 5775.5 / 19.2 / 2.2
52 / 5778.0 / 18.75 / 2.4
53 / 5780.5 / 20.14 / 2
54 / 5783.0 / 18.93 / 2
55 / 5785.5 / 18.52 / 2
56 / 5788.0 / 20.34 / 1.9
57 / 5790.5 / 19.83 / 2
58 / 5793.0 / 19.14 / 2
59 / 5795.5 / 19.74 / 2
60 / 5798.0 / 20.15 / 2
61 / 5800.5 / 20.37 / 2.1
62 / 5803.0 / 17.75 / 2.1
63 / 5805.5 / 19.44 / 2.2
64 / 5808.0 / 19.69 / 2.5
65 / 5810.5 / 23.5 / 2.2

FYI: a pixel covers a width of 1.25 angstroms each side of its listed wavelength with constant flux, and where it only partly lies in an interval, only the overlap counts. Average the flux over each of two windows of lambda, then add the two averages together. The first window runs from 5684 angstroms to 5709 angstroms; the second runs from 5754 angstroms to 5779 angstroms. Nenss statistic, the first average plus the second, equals 36.9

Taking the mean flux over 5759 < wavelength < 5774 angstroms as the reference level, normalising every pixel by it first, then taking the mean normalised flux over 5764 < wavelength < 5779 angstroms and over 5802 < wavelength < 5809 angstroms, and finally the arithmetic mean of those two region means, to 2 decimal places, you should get 1.06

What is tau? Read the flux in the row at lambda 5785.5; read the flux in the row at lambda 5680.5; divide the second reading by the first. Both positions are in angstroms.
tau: 0.99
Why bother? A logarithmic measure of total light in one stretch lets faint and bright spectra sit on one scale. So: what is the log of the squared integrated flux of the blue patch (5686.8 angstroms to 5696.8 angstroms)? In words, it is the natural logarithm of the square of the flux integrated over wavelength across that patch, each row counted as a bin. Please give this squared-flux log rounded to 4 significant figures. 10.56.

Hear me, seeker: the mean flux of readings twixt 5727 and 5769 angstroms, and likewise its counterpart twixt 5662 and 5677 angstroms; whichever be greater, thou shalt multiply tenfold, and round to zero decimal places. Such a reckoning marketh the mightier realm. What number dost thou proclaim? 185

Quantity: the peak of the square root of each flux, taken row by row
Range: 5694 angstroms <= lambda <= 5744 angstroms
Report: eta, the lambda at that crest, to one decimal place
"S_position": 5725.5 angstroms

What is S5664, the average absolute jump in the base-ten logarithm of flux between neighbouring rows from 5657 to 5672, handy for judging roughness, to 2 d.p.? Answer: 0.03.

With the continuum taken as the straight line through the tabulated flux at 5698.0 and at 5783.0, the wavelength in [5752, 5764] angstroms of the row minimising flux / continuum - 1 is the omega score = 5760.5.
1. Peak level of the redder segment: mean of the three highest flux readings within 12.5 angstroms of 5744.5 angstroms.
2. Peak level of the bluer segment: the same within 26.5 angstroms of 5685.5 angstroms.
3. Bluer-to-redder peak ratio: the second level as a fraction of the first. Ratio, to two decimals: 1.03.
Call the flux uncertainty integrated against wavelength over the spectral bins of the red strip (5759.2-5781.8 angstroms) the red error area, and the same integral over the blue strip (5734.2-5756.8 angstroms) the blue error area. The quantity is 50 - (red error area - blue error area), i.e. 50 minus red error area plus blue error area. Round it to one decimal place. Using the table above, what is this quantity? 53.5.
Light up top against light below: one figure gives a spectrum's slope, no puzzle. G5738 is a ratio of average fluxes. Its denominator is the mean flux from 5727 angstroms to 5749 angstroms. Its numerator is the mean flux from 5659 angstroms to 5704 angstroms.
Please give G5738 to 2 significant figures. 0.93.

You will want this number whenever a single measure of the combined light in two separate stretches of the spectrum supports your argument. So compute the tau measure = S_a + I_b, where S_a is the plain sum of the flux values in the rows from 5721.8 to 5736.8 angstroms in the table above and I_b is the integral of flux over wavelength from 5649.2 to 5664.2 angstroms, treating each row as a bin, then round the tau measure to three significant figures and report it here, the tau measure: 393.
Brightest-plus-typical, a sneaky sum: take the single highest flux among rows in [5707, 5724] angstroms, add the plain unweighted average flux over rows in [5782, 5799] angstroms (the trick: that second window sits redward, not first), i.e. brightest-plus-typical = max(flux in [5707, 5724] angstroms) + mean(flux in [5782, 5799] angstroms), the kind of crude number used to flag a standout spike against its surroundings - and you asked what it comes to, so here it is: 40.3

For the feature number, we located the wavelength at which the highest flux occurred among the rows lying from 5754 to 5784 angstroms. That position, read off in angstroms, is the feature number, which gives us 5768.0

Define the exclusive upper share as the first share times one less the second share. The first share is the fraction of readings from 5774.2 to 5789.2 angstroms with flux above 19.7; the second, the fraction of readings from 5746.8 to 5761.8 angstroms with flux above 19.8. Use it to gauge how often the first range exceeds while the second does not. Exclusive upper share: 0.28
